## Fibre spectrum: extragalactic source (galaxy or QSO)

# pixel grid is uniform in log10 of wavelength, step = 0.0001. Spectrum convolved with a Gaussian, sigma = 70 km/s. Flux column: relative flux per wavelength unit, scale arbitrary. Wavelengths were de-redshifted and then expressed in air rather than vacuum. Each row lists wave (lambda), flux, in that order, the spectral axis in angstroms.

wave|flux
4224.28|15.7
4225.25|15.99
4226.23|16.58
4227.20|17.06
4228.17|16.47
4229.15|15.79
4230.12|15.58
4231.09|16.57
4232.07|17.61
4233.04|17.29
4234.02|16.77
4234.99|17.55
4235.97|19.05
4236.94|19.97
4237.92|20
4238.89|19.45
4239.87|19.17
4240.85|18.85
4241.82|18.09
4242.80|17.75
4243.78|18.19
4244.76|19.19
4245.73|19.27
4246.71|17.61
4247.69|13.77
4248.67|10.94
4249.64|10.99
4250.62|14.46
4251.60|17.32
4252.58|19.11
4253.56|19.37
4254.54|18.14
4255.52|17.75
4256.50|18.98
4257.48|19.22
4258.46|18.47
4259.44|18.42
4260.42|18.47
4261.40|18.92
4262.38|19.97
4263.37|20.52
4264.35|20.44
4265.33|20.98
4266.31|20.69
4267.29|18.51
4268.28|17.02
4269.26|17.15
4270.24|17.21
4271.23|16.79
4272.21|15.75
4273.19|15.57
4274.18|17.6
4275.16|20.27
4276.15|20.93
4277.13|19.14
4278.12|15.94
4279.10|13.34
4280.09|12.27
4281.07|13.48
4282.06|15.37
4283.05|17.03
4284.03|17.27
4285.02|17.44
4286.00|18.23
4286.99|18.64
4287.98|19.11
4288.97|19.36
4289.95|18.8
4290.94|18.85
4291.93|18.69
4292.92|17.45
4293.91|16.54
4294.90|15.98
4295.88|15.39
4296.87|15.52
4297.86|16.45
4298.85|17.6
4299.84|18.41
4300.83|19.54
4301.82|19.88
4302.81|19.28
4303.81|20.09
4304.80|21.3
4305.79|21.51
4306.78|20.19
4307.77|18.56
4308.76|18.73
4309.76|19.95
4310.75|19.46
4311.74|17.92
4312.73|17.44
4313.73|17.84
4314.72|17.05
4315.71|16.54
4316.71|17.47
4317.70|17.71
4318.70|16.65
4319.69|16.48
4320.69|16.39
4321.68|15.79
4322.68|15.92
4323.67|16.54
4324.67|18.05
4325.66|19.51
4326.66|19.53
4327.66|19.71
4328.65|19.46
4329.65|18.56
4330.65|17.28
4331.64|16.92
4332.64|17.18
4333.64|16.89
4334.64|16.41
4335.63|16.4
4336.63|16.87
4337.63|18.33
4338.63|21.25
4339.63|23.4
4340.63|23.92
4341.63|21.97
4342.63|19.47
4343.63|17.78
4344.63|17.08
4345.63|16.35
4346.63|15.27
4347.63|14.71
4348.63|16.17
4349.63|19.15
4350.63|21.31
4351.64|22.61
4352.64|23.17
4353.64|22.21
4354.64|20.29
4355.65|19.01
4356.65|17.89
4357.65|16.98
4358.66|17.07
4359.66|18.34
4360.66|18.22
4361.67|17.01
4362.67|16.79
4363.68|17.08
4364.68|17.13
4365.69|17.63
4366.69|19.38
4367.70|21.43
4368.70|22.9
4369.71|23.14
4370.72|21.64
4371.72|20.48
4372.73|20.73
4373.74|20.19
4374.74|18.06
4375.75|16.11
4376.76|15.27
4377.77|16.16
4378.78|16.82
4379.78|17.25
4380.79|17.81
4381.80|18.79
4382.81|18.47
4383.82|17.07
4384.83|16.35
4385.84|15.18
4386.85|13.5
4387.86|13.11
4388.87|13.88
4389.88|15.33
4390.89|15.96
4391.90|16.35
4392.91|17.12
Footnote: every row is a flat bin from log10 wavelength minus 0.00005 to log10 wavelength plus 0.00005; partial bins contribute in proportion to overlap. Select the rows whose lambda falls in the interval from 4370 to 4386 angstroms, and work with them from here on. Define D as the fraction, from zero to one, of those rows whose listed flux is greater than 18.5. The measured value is 0.31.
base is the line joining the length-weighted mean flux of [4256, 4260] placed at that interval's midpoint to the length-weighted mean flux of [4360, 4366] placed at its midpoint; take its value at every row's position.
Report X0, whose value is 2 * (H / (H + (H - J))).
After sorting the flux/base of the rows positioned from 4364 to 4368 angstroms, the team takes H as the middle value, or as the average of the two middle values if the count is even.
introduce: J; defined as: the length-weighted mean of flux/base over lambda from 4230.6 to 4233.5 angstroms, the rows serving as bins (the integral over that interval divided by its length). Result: 1.72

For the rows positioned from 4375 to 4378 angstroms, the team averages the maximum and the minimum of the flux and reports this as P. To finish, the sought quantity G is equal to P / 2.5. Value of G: 6.3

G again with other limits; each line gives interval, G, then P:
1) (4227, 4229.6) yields 6.6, 16.4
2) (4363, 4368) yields 7.7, 19.3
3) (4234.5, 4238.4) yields 7.5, 18.8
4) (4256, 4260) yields 7.5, 18.8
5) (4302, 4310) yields 8.0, 20.0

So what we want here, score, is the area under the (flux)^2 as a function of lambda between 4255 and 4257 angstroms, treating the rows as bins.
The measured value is 675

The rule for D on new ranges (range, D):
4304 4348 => 0.39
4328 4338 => 0.20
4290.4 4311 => 0.62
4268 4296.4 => 0.31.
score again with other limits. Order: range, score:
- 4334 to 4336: 542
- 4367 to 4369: 955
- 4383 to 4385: 582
